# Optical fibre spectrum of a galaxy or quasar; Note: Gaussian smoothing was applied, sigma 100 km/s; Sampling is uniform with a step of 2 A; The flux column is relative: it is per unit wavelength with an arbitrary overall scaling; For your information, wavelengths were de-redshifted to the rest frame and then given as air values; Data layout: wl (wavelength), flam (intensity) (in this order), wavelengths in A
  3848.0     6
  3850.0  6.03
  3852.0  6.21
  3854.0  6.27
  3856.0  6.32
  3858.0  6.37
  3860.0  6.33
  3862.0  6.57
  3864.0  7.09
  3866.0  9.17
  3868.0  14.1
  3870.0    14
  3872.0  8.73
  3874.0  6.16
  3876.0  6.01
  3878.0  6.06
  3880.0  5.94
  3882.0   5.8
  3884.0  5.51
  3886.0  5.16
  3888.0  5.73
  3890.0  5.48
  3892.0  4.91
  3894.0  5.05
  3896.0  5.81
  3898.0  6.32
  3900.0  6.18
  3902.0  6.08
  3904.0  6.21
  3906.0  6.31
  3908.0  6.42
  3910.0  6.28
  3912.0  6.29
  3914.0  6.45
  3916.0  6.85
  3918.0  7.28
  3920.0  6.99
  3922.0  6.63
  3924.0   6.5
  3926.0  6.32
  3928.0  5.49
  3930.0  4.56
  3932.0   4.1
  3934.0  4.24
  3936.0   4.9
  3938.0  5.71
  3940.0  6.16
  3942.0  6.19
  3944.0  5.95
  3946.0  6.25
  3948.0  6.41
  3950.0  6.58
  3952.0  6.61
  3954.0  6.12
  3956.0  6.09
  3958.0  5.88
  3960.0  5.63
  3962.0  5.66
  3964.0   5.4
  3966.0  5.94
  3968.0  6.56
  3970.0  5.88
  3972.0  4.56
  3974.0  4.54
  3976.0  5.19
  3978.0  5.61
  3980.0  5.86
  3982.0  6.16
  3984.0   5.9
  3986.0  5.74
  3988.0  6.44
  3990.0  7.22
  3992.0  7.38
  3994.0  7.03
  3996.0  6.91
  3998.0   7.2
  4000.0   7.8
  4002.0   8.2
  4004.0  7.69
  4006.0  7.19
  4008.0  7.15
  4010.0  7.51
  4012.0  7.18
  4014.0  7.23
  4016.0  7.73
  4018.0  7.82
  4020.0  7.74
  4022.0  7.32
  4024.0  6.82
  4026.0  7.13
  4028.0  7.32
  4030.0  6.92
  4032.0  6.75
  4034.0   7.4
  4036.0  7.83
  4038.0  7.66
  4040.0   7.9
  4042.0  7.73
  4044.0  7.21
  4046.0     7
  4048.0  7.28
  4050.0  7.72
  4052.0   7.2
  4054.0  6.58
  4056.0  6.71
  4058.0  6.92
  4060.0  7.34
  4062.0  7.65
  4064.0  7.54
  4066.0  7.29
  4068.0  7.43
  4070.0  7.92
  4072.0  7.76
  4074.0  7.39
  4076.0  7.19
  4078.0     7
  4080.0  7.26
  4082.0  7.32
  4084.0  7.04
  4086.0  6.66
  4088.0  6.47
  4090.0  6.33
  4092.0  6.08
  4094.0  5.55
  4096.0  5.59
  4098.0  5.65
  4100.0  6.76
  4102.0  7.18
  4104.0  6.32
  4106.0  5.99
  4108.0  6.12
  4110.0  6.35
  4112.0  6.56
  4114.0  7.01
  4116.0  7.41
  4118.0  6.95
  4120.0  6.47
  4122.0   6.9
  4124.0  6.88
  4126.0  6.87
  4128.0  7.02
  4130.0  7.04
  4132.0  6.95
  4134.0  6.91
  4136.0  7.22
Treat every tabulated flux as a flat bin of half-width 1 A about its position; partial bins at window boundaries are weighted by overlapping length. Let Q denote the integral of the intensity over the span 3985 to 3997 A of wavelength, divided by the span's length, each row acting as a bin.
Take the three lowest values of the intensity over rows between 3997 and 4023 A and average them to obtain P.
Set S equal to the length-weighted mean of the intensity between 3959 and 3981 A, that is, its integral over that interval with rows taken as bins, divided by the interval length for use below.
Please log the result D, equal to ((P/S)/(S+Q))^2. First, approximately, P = 7.2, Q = 6.8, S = 5.5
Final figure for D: 0.0111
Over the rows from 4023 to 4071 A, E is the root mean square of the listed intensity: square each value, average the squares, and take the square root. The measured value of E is 7.3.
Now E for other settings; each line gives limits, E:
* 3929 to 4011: 6.2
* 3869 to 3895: 6.9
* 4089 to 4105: 6.2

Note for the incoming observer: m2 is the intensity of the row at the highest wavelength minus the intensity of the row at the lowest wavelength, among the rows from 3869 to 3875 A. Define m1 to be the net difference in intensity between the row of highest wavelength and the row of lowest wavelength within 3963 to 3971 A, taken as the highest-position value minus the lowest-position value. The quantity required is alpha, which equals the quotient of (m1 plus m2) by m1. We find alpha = -15.3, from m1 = 0.5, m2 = -8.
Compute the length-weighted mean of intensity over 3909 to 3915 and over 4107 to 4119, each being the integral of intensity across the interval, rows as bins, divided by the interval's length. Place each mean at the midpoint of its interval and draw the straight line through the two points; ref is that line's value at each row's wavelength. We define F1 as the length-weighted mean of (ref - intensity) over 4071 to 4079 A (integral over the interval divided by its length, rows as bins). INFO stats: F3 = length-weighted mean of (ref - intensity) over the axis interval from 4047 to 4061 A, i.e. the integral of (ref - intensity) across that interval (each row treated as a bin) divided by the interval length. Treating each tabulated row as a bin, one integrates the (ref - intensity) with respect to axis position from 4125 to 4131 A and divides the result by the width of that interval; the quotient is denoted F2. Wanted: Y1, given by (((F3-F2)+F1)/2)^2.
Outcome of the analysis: 0.23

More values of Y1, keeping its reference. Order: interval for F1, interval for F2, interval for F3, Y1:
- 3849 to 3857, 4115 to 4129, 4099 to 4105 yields 0.01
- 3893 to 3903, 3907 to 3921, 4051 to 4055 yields 0.05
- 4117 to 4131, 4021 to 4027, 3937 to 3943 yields 0.15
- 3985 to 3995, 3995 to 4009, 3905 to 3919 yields 0.05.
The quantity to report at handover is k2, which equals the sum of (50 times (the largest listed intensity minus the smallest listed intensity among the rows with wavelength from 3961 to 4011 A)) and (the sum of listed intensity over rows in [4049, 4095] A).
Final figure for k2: 345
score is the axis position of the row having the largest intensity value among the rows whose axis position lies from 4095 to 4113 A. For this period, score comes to 4102.0 A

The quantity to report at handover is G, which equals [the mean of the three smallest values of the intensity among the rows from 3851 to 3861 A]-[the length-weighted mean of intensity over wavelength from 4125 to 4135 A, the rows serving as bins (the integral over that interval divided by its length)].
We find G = -0.69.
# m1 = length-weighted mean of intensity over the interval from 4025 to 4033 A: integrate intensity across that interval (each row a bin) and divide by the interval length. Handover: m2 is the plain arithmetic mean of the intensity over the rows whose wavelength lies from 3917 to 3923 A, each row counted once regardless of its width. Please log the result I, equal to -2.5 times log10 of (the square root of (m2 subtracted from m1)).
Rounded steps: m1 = 7.0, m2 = 7.0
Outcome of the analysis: 1.5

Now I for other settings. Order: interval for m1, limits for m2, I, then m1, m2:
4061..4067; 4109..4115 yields 0.1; 7.5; 6.6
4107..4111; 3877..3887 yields 0.3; 6.2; 5.7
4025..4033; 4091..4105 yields 0.1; 7.0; 6.2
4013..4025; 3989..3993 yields 1.1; 7.4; 7.3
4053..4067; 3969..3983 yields -0.3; 7.1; 5.4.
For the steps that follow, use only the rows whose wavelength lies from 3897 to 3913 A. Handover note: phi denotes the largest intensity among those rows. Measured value 6.42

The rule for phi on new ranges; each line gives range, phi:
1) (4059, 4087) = 7.92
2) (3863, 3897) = 14.1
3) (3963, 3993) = 7.38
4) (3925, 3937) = 6.32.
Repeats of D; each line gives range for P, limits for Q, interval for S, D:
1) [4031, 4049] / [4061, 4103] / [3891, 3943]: 0.0084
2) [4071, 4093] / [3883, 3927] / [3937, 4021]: 0.0059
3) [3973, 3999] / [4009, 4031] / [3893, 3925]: 0.0035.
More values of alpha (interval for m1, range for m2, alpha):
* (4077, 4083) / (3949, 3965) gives -2.7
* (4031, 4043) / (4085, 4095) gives -0.1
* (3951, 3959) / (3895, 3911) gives 0.4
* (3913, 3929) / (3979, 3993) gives -0.6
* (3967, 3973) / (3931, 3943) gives 0.0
